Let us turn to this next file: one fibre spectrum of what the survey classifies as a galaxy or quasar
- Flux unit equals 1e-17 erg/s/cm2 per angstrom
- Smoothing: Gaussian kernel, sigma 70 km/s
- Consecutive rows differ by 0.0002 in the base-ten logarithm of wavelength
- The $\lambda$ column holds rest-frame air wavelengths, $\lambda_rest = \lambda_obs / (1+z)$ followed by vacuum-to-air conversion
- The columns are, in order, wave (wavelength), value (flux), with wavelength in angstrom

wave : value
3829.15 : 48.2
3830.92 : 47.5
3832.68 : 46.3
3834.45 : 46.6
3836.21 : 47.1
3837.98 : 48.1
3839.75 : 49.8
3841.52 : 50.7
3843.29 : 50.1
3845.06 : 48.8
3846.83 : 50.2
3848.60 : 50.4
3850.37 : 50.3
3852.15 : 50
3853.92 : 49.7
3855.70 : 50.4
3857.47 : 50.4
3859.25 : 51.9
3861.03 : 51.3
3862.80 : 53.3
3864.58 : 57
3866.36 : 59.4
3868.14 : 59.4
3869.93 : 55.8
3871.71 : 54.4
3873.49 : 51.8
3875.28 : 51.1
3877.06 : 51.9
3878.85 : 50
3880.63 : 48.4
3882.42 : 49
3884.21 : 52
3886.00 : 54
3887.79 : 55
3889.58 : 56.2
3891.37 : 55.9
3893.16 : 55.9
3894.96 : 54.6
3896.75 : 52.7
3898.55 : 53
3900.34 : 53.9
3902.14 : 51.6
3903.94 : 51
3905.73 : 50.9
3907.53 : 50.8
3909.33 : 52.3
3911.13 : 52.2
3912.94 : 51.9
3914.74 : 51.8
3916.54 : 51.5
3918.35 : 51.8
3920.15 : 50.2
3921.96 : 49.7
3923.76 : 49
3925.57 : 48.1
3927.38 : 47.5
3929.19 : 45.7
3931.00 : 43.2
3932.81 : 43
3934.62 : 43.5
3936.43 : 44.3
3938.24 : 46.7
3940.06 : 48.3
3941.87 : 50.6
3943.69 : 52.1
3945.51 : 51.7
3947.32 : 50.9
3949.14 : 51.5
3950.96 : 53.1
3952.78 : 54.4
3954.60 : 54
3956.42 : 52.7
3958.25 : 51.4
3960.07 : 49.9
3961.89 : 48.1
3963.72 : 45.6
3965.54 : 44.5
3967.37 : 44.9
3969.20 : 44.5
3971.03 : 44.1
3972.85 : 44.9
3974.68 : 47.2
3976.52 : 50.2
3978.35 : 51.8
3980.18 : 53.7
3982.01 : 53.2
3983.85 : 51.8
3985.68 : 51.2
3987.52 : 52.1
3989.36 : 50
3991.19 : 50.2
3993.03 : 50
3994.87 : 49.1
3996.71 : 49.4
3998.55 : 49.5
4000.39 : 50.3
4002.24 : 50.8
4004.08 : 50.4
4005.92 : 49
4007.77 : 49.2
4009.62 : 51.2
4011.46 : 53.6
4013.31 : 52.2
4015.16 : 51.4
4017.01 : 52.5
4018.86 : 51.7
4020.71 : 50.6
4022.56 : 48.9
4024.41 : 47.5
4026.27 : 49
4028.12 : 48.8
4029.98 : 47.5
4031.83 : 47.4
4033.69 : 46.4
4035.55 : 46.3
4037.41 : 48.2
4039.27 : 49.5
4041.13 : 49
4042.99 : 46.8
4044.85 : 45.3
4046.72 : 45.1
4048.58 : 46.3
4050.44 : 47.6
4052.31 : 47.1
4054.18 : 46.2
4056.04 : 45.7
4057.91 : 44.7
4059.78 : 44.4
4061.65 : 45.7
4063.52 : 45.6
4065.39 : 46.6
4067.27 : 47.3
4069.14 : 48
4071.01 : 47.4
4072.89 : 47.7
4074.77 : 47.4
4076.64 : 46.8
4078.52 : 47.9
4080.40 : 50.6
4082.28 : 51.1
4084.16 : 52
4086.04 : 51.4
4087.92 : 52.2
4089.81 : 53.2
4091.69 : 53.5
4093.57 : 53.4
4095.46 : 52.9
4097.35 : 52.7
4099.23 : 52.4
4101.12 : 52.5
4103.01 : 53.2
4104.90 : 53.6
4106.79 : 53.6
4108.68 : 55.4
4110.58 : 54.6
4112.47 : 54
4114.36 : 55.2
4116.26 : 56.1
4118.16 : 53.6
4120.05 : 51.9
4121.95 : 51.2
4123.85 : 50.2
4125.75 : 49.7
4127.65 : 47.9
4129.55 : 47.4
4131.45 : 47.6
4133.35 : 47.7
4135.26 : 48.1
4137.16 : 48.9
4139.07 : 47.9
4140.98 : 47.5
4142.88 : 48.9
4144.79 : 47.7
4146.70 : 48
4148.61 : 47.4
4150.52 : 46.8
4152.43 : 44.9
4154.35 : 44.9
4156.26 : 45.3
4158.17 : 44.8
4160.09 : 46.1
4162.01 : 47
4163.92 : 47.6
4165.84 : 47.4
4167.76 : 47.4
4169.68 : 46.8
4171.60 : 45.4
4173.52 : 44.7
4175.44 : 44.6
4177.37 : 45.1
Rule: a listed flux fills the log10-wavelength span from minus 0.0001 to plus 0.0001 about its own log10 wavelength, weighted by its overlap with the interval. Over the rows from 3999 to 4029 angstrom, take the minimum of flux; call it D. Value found 47.5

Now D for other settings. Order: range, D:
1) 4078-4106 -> 47.9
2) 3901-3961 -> 43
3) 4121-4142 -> 47.4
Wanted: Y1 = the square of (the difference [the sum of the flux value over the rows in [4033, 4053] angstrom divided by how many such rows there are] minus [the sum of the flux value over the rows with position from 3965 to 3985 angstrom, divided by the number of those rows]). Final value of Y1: 1.4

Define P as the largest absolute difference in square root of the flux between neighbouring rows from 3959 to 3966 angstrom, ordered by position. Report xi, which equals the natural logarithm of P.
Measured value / -1.7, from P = 0.18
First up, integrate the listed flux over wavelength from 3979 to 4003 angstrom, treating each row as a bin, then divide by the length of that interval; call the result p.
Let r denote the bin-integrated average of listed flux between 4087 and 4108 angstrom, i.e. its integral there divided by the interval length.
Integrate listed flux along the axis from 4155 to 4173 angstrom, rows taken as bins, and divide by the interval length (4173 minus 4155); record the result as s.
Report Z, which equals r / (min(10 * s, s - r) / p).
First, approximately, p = 51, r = 53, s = 46.4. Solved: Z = -404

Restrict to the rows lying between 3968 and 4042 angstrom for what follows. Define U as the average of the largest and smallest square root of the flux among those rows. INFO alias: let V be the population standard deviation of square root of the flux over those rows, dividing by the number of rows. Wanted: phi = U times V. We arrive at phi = 1.2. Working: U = 6.98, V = 0.17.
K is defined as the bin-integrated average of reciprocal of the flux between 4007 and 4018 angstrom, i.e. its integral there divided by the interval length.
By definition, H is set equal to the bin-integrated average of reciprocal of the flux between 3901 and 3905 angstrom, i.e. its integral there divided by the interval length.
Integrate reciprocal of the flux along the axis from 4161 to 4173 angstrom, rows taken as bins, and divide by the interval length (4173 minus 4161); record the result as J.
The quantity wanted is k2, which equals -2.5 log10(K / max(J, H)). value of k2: 0.11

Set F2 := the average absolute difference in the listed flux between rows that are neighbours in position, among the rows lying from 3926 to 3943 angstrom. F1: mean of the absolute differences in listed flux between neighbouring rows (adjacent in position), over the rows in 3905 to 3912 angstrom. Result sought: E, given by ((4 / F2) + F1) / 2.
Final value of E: 1.6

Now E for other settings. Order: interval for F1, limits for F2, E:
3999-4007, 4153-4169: 4.0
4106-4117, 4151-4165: 3.8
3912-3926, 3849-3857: 4.9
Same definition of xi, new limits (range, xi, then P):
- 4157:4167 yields -2.3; 0.10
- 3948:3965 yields -1.7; 0.18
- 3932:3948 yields -1.7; 0.18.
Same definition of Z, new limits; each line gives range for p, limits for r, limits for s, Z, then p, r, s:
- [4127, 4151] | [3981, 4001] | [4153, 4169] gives -555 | 48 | 51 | 46.3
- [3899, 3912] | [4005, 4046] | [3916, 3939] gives -1299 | 52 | 49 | 47.2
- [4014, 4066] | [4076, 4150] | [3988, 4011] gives -2531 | 48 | 51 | 50.0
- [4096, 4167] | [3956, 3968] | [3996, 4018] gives 862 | 50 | 48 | 50.8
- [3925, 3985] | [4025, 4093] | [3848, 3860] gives 953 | 49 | 48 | 50.4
